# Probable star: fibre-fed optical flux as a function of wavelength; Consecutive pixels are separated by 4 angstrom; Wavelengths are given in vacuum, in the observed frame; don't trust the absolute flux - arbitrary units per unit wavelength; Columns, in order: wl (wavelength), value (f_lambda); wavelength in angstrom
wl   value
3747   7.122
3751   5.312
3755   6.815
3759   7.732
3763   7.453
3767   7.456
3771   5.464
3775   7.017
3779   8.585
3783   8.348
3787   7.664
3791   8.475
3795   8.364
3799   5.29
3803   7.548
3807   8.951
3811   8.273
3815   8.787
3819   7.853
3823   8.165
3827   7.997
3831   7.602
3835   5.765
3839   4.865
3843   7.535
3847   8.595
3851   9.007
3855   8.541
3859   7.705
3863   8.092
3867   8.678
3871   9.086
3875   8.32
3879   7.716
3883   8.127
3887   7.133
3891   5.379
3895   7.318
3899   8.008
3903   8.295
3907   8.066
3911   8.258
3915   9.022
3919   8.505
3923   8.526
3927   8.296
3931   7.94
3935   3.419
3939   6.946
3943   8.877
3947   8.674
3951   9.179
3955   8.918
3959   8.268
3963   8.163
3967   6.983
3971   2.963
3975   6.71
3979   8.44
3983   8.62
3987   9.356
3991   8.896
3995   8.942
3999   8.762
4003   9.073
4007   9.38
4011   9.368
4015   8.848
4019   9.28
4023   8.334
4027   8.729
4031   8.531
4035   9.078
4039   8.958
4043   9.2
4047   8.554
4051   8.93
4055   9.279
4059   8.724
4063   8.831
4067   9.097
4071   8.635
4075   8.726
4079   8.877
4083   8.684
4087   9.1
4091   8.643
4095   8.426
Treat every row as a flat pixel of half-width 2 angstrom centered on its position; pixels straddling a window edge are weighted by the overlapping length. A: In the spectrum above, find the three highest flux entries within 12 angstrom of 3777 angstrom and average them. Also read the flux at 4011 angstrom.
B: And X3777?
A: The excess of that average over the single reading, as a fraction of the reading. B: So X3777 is -0.12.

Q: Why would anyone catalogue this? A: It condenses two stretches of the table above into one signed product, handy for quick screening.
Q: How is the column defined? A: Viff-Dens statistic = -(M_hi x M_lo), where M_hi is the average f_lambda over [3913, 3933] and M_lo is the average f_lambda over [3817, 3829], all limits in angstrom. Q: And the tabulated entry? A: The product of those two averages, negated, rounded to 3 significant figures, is -67.7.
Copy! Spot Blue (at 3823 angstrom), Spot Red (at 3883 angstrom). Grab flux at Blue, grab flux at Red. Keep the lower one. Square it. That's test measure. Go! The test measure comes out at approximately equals 66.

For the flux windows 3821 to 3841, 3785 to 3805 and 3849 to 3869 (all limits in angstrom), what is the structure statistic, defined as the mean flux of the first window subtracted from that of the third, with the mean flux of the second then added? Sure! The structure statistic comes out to 8.99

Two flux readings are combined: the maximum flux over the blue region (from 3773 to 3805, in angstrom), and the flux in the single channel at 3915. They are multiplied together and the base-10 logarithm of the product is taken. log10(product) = 1.89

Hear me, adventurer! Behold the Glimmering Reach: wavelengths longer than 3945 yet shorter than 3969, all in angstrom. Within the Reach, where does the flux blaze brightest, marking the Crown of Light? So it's 3951 angstrom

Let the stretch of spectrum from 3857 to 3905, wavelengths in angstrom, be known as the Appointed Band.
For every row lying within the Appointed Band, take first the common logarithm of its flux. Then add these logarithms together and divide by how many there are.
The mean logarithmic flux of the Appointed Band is 0.890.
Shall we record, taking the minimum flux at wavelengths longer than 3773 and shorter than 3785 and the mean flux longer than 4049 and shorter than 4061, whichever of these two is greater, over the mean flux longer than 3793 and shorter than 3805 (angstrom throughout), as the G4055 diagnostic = 1.27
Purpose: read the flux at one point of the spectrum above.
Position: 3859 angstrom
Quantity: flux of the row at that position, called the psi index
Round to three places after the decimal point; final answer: 7.705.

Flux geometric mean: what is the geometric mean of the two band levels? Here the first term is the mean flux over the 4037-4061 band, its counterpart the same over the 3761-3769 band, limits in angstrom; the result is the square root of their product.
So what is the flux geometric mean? 8.2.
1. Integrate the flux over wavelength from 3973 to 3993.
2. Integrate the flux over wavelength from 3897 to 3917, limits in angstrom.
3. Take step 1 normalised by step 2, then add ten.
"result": 11.0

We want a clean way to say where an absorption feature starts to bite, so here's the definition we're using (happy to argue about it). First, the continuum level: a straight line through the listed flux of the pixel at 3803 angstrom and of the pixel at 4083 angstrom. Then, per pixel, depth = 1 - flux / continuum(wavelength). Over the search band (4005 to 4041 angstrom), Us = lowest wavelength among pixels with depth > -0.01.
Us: 4023 angstrom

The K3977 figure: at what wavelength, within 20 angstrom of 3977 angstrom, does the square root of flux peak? 3987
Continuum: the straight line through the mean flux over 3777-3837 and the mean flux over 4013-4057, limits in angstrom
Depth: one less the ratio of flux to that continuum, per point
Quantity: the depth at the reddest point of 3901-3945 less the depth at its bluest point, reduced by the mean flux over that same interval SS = -7.88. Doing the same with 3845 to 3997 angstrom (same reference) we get -7.90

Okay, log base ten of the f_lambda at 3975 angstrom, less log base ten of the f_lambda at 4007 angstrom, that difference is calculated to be -0.15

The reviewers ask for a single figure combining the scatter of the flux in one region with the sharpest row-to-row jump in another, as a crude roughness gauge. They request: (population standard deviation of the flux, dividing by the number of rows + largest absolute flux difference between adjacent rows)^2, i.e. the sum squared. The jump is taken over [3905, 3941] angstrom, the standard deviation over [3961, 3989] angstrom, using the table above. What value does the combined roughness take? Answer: 42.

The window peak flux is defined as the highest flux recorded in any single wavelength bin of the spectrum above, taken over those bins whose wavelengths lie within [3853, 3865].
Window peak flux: 8.541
